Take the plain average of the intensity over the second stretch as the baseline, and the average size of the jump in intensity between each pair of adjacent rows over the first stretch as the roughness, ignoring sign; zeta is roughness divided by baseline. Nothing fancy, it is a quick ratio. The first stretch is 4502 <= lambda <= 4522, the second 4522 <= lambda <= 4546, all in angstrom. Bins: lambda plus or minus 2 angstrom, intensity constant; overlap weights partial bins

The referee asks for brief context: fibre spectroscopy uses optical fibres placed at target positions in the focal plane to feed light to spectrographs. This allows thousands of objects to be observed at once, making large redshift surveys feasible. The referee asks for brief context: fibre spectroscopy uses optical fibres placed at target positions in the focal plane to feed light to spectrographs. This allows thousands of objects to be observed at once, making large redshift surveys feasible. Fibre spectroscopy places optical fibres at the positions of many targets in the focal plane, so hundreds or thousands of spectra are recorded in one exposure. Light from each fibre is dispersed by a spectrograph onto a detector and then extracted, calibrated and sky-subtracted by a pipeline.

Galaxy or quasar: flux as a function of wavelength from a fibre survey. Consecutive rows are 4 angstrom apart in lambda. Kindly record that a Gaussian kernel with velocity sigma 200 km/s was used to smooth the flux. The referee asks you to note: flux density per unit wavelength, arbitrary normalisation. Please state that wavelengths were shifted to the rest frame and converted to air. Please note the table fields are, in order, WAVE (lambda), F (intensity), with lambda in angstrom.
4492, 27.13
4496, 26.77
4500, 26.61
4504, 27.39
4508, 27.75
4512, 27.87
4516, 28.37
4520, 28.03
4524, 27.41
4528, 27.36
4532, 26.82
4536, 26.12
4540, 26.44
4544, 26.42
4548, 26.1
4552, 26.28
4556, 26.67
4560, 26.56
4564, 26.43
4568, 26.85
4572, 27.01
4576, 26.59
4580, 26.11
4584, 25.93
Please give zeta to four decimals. 0.0123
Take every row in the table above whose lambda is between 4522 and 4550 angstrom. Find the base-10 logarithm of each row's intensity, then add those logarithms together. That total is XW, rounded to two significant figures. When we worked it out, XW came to 10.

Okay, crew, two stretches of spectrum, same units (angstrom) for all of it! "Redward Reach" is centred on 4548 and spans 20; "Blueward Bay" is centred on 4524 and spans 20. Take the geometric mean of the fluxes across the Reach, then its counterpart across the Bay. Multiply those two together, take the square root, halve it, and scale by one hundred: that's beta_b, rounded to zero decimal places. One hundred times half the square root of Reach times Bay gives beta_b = 1349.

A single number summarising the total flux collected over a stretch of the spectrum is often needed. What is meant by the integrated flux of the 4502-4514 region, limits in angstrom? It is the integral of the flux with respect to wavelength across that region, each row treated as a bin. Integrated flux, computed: 332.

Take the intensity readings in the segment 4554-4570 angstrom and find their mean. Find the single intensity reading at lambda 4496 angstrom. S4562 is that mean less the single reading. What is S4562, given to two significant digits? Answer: -0.14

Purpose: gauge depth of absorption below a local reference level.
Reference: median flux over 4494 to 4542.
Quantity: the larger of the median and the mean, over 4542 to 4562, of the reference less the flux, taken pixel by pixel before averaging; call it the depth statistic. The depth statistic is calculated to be 1.0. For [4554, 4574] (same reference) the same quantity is 0.7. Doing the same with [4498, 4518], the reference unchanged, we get -0.2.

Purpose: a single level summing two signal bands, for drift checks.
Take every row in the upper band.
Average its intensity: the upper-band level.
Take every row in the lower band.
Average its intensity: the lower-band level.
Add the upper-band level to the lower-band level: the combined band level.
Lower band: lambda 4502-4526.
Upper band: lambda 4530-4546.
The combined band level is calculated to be 54.3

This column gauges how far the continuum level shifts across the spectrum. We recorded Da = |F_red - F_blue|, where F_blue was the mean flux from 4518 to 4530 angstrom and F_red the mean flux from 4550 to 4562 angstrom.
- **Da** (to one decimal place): 1.1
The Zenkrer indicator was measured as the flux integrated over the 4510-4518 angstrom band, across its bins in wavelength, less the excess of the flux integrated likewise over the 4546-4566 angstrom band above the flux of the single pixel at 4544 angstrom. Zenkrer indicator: -277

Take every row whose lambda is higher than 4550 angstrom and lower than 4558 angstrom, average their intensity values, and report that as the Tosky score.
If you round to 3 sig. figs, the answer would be 26.5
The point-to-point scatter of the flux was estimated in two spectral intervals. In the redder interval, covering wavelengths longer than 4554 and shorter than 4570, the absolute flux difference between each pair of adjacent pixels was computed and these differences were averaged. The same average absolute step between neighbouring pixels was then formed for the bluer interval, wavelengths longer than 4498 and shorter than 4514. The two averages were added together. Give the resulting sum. 0.64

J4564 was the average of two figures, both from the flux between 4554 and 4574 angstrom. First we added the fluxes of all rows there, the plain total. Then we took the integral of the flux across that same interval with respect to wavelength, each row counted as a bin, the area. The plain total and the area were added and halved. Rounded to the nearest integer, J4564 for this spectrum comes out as 334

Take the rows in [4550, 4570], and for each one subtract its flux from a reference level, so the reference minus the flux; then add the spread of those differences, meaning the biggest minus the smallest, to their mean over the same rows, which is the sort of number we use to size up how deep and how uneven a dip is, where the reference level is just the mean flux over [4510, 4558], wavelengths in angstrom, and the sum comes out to 1.0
